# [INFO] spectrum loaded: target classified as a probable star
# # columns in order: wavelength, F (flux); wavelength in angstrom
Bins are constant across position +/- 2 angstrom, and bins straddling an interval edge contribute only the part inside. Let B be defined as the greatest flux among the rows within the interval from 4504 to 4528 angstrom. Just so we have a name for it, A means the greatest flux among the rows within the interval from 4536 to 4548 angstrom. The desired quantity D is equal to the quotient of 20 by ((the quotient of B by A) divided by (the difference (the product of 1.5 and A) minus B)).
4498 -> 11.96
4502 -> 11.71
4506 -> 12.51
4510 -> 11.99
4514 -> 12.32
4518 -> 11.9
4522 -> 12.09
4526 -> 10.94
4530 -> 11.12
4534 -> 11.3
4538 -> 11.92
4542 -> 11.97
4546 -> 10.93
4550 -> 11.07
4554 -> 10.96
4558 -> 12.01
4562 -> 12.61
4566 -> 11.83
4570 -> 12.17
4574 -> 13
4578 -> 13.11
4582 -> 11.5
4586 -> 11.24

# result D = 104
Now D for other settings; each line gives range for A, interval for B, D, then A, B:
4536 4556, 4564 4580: 88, 11.97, 13.11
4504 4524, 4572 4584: 108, 12.51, 13.11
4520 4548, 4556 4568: 106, 12.09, 12.61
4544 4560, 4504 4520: 106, 12.01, 12.51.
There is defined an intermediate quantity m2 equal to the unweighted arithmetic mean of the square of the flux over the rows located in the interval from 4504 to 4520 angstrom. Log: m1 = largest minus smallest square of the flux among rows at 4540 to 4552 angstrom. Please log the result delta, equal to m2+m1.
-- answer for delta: 172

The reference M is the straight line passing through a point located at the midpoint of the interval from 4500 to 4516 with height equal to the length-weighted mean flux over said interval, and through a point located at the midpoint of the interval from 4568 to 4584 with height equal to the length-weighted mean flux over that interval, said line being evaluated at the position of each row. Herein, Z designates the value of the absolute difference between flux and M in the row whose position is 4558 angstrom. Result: 0.4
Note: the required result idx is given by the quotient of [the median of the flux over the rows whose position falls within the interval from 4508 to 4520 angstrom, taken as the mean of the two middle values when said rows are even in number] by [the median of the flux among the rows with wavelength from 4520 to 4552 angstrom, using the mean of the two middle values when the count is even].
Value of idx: 1.07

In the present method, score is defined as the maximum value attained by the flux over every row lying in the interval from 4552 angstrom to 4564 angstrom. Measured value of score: 12.61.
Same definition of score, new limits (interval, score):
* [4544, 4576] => 13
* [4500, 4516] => 12.51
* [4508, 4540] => 12.32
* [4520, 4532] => 12.09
